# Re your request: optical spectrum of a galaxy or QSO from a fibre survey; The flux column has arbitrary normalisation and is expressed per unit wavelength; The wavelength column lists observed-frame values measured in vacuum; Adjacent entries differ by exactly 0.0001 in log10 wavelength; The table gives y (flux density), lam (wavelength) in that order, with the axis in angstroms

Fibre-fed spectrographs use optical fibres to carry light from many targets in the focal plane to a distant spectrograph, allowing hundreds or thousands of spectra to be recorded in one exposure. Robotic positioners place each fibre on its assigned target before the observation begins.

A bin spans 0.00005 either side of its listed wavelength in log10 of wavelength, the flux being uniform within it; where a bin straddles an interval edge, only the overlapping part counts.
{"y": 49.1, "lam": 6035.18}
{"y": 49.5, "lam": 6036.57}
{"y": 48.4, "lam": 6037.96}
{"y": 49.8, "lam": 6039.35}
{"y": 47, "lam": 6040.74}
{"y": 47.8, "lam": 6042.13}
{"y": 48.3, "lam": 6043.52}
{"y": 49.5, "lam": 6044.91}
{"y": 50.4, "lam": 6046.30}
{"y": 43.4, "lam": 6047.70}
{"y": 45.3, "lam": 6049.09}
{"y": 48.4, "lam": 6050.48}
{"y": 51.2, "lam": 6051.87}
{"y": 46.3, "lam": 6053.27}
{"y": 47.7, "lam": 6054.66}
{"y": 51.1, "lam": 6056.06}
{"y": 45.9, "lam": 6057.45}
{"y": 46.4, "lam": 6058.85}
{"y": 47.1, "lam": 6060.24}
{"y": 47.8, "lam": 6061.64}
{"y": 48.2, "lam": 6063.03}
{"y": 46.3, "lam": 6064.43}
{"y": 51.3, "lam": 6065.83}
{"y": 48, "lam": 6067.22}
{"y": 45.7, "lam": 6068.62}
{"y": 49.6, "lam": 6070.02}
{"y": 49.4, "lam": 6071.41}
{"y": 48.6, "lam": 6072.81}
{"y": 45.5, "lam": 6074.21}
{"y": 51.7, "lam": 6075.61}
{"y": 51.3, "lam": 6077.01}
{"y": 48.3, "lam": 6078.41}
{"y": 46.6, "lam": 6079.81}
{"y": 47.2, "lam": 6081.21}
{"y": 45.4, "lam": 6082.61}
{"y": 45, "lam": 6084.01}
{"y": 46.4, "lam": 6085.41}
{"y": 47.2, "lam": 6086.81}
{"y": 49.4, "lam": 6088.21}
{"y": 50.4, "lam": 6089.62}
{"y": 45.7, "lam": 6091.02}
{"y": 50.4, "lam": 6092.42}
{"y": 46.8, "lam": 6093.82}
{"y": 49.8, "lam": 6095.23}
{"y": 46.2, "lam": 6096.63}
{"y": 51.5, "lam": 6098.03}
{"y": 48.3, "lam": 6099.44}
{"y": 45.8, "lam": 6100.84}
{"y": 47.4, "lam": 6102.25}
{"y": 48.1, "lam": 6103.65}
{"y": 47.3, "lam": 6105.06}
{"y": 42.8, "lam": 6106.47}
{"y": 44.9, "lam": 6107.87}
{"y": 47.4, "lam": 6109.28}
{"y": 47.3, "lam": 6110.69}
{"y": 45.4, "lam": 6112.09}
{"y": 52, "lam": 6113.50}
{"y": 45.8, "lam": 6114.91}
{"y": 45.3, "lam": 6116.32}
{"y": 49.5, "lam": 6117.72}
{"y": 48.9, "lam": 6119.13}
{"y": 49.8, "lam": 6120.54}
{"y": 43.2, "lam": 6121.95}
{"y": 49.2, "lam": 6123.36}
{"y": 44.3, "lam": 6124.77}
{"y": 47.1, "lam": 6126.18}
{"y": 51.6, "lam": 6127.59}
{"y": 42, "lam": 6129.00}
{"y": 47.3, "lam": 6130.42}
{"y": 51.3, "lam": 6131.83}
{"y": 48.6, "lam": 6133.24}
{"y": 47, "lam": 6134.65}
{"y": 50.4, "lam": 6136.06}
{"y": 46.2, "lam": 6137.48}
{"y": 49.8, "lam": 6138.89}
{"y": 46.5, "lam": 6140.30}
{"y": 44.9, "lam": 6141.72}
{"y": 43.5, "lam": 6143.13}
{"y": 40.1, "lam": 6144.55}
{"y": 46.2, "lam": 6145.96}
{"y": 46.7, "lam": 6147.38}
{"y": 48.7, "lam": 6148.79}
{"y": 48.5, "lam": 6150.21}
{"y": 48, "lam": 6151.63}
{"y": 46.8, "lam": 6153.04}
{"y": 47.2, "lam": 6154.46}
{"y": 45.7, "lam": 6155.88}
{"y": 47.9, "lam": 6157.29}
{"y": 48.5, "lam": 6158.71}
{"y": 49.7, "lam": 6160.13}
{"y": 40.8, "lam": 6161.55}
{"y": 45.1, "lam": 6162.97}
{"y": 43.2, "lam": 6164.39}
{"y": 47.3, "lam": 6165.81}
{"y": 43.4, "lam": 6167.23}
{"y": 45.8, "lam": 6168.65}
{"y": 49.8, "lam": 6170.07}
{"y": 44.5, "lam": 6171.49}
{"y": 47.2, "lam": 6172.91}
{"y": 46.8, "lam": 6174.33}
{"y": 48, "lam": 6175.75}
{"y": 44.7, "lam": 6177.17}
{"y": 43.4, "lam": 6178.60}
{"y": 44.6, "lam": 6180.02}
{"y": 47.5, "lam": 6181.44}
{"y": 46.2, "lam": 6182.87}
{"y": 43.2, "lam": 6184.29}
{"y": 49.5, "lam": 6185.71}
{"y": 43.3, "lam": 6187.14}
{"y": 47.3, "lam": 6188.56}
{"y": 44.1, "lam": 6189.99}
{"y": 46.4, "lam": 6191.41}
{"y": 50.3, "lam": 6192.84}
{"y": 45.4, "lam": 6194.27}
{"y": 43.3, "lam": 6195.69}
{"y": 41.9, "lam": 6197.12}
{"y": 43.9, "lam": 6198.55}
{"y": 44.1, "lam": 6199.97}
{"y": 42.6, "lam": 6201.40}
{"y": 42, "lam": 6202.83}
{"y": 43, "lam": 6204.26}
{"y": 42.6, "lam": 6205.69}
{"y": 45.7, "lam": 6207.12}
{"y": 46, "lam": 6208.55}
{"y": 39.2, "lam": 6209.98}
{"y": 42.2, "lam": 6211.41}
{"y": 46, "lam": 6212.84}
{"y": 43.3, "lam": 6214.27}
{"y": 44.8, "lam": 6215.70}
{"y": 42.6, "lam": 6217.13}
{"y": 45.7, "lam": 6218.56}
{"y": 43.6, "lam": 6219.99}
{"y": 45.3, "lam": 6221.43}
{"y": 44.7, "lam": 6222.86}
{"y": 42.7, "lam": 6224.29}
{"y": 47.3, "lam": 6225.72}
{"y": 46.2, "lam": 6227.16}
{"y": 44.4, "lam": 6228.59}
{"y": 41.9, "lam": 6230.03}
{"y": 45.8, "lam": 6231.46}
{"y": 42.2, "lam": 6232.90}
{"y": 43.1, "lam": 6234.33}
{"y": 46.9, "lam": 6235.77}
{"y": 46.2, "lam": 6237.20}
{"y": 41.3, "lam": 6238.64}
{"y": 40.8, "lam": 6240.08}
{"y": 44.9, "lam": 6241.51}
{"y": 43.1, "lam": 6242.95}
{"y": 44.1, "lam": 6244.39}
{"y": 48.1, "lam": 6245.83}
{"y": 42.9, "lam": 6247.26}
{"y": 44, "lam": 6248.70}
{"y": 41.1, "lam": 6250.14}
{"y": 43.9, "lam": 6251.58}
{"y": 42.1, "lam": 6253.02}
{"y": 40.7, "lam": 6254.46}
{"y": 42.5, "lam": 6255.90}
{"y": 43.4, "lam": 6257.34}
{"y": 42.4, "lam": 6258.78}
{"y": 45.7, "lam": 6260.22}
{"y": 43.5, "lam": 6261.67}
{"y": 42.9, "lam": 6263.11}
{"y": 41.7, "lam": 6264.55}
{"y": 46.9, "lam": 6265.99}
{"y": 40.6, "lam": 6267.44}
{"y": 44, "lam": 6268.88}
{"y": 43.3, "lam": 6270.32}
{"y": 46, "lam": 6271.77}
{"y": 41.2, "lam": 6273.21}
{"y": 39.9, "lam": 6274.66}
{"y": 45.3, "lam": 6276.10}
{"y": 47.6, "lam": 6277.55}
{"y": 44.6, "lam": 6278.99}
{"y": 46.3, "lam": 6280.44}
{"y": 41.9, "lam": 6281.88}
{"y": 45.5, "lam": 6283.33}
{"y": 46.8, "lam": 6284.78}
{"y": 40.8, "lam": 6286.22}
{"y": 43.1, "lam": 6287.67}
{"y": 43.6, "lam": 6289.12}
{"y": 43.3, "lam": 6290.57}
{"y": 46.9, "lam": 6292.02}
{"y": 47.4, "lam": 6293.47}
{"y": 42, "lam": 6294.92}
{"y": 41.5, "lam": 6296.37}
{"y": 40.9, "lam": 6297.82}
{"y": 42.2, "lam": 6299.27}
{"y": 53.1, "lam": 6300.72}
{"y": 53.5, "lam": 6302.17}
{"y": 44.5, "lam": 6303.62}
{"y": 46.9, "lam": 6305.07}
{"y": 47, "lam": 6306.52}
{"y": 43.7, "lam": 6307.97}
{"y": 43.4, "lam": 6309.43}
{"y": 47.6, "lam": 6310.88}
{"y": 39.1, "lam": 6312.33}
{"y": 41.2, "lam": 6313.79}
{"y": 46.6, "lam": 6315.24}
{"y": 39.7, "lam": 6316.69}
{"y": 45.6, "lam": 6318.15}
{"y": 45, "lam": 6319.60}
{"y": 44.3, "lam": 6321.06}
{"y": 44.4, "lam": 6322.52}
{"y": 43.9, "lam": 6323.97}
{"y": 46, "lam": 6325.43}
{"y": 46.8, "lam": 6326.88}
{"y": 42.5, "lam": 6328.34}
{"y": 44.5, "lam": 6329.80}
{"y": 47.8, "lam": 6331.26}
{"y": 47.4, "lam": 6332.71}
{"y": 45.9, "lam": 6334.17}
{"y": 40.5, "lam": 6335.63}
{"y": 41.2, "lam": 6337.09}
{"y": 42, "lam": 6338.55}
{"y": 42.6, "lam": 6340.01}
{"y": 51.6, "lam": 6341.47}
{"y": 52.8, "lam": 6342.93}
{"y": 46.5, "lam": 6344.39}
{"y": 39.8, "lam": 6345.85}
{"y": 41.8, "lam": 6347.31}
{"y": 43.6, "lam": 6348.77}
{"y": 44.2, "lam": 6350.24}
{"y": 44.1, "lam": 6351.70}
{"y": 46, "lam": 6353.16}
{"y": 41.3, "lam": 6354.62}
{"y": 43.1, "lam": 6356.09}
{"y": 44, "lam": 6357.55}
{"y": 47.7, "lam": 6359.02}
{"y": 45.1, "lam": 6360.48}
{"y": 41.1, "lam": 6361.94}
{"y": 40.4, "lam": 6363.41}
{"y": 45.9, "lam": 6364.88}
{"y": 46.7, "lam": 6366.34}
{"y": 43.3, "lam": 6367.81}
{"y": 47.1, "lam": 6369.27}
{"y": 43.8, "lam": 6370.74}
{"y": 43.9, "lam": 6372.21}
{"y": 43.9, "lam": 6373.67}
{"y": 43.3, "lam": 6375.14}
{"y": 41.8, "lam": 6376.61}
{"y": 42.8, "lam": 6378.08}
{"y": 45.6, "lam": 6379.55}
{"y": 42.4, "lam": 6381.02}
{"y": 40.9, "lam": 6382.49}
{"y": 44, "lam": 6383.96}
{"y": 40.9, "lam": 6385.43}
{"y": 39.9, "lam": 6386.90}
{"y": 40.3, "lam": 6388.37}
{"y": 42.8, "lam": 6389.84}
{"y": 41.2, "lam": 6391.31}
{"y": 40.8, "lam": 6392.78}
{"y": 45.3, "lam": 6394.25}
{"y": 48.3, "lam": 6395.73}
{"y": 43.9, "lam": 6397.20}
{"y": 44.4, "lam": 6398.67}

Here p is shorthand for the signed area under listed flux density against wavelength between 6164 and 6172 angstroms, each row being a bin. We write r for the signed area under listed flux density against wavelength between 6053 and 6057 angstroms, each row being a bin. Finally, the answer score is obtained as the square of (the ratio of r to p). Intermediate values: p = 366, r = 194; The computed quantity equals 0.3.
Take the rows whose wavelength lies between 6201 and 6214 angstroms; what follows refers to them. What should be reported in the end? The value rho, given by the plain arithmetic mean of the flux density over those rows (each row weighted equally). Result 43.3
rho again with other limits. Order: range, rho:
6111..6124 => 47.7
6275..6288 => 44.7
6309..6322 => 43.6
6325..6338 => 44.7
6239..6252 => 43.7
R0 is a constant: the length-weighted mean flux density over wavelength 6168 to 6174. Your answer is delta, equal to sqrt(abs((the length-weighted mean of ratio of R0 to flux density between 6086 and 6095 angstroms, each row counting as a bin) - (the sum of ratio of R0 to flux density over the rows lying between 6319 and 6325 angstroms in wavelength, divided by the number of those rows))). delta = 0.293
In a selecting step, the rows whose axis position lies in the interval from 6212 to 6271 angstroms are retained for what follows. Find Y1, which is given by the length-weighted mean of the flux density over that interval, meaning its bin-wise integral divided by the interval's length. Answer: 43.8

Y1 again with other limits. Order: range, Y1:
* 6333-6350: 44.4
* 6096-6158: 47.1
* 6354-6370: 44.2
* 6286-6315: 44.7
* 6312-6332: 44.2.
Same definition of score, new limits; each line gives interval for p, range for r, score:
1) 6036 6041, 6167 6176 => 3.0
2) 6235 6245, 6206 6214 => 0.6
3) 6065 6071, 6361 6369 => 1.4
